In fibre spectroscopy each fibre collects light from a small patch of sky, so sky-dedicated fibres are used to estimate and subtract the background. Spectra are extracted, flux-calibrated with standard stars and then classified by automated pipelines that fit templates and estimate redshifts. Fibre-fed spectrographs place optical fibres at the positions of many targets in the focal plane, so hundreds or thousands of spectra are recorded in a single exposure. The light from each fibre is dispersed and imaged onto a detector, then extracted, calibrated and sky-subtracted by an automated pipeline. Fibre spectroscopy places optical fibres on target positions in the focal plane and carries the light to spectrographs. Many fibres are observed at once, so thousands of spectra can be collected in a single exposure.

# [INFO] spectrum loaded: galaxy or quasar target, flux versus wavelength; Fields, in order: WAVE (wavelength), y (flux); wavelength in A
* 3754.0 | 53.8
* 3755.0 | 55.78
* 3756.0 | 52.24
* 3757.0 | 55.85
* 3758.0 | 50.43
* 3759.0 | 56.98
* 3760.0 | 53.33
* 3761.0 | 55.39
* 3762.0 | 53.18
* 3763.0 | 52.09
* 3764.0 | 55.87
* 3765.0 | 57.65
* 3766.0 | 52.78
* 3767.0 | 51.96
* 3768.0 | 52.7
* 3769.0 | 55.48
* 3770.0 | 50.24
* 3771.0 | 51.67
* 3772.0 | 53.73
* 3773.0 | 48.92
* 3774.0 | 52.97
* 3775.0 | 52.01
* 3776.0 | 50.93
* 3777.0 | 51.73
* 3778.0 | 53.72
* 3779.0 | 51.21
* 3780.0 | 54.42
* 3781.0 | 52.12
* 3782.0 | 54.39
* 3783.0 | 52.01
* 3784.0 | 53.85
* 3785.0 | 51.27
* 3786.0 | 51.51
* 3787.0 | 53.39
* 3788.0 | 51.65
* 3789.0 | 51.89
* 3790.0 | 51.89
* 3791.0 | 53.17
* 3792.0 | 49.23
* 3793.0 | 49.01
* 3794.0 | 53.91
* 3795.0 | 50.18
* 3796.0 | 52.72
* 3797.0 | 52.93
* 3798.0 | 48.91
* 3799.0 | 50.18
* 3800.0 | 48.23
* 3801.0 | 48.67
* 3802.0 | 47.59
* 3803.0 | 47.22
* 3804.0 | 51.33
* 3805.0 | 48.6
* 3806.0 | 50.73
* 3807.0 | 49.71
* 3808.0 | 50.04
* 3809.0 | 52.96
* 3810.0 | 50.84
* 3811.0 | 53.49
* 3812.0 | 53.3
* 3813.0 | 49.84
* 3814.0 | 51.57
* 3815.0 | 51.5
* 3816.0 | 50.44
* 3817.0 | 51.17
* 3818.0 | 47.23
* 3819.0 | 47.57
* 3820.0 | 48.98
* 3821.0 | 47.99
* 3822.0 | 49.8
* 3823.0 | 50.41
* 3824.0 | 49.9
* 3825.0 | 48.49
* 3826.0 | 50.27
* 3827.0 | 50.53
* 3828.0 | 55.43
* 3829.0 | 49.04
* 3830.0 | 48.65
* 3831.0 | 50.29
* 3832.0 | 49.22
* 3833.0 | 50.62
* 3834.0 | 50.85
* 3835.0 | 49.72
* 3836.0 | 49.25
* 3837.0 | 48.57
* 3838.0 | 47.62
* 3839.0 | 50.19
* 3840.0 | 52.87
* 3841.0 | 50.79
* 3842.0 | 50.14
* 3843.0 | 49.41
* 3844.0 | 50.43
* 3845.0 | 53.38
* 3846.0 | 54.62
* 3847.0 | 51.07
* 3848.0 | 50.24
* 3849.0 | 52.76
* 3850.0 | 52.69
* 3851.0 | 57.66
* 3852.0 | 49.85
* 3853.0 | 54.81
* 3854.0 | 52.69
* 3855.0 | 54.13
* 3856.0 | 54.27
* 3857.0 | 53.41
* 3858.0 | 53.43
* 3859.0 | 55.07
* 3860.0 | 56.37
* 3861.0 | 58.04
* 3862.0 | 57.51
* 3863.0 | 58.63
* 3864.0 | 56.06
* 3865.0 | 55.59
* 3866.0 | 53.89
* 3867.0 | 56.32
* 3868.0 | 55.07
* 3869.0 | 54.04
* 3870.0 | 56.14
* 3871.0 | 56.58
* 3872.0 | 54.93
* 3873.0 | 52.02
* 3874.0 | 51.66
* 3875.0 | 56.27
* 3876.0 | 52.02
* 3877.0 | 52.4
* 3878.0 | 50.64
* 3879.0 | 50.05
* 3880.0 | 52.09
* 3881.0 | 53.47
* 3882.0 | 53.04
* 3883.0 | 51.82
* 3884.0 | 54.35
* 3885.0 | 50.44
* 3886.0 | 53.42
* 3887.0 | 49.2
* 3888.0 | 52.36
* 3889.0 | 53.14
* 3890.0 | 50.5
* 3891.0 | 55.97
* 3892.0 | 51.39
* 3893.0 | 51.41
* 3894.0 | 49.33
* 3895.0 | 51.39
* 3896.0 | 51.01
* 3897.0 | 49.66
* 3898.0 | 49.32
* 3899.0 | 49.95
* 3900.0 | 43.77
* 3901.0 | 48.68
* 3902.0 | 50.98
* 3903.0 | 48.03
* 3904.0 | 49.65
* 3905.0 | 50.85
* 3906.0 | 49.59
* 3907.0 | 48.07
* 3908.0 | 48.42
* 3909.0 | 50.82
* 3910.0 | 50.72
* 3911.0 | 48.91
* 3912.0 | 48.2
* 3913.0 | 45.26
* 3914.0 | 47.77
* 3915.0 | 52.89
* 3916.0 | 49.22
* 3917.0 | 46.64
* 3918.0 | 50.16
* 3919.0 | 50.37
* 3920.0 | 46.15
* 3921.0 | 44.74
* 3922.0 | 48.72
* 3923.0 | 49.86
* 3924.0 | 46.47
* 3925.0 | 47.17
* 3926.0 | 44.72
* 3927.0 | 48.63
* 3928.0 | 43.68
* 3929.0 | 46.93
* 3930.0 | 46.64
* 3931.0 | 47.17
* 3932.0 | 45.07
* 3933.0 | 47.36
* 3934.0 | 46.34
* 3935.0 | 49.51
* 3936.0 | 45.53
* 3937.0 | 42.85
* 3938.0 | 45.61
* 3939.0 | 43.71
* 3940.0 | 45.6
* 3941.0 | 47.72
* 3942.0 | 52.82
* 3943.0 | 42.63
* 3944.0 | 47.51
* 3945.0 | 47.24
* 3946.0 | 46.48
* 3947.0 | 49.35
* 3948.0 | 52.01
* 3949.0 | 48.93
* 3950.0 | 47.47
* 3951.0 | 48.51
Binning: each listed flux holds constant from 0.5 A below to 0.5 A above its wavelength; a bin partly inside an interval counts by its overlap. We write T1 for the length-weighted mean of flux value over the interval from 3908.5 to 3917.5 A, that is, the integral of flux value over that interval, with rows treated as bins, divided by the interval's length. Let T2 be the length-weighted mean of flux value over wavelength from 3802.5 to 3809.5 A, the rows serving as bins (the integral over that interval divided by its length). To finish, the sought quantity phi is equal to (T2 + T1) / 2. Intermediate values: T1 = 49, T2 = 50.1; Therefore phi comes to 49.5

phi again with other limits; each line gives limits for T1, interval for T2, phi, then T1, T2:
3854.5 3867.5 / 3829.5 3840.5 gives 52.7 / 56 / 49.8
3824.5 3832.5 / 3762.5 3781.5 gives 51.5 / 50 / 52.7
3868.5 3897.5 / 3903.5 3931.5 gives 50.3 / 52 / 48.2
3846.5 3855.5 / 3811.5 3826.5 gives 51.4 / 53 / 49.9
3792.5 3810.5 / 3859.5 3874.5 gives 52.9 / 50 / 55.5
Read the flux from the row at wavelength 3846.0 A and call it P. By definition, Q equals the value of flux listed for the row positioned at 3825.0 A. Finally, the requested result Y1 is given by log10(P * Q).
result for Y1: 3.42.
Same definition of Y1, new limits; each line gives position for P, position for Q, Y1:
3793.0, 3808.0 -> 3.39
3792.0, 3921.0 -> 3.34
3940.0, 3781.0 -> 3.38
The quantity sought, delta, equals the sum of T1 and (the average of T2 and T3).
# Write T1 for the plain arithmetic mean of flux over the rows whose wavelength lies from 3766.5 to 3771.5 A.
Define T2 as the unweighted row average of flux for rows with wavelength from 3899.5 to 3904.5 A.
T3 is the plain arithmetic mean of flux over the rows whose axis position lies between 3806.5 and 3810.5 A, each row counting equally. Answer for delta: 102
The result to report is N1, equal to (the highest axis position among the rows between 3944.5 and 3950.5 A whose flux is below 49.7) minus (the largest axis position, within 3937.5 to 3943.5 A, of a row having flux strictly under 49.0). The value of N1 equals 7 A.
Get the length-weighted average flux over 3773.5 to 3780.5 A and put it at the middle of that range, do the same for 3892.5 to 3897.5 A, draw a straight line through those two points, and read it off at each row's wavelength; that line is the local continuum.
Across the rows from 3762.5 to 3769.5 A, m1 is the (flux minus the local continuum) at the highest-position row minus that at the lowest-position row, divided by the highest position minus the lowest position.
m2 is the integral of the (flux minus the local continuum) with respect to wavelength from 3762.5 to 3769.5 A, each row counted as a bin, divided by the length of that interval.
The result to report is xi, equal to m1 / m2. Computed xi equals 0.4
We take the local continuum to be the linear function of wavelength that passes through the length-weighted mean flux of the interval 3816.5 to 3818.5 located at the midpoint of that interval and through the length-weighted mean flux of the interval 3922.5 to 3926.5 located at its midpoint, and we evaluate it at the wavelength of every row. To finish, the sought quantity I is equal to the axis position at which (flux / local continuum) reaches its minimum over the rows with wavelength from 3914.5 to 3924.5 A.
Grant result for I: 3921.0 A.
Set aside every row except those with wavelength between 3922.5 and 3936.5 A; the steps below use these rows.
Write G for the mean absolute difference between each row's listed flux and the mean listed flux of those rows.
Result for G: 1.30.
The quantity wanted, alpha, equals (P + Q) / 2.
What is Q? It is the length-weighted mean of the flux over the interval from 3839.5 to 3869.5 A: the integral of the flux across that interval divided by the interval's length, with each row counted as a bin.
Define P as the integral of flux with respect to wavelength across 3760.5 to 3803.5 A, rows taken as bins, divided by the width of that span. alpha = 52.9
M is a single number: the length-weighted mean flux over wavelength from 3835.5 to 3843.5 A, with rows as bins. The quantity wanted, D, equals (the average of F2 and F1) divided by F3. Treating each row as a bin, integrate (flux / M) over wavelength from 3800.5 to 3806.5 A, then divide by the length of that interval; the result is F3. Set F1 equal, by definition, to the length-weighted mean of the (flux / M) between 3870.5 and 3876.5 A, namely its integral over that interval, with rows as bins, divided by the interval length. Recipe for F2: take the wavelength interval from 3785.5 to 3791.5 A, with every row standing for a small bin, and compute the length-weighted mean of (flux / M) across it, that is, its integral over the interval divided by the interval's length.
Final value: 1.08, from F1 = 1.08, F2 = 1.048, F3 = 0.98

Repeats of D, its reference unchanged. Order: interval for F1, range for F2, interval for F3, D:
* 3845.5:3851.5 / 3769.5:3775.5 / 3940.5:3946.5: 1.11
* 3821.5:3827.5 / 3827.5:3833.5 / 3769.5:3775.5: 0.97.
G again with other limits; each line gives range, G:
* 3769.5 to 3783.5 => 1.21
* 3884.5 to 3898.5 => 1.40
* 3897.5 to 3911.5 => 1.27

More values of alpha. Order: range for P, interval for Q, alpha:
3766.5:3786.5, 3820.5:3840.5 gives 51.2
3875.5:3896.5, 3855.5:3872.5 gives 53.7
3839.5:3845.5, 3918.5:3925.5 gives 49.4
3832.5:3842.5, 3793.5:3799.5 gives 50.8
